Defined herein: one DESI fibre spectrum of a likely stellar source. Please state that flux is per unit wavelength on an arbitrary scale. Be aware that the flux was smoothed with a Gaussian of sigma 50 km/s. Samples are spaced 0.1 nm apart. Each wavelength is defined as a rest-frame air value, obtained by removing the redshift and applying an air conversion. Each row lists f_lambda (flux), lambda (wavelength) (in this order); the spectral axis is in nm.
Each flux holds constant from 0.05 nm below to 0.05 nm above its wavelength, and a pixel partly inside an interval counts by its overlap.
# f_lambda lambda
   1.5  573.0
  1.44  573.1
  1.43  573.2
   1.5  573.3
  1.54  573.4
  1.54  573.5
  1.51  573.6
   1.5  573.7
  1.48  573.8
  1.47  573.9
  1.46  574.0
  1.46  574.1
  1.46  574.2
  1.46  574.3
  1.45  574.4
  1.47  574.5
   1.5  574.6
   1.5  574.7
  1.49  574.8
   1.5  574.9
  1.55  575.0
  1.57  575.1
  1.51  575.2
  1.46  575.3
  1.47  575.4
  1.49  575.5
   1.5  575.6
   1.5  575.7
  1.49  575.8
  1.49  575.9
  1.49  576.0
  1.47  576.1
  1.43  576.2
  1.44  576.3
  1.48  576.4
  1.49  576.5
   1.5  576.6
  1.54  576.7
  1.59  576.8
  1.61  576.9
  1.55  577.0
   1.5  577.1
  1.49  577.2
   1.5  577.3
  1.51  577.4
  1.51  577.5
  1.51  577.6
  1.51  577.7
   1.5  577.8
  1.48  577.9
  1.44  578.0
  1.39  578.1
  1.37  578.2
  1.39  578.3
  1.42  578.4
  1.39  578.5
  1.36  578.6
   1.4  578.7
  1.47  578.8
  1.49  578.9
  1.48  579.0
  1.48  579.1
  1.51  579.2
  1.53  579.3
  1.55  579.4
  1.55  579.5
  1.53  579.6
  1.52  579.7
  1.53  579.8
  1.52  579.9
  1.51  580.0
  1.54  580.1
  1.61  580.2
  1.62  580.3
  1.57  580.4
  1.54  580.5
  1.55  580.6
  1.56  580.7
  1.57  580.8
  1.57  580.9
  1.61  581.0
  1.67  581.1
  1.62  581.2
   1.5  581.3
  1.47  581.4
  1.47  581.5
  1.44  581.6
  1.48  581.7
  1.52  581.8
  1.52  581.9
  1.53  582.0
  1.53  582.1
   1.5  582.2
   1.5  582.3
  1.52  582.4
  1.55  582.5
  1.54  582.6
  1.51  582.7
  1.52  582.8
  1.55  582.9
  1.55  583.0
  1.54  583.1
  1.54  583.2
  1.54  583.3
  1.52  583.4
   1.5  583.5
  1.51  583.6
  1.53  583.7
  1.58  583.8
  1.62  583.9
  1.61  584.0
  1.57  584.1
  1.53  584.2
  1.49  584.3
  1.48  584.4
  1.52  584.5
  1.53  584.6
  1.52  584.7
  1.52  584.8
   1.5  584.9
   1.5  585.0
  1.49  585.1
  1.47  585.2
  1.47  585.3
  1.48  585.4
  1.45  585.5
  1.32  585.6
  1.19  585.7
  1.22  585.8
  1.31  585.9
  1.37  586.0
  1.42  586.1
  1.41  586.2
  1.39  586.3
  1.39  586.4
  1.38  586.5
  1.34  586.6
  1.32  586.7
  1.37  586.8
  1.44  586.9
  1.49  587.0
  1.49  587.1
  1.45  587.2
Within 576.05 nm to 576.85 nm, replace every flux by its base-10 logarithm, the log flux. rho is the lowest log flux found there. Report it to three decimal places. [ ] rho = 0.155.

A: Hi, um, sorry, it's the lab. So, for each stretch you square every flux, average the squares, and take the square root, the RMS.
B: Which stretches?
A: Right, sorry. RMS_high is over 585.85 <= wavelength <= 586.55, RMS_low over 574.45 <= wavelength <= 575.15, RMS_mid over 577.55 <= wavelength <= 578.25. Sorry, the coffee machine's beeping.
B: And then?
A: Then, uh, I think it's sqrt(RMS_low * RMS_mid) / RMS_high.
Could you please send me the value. 1.07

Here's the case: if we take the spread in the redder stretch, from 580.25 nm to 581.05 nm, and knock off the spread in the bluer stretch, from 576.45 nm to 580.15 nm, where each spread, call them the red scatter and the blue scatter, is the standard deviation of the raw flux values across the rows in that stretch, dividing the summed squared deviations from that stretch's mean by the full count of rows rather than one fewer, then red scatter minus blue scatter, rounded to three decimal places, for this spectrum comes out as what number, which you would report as -0.033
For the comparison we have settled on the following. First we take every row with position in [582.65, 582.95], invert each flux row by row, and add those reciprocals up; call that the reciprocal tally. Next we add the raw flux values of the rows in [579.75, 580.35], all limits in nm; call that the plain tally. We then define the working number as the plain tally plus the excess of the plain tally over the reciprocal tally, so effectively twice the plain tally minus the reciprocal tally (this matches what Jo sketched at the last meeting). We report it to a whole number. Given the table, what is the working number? 17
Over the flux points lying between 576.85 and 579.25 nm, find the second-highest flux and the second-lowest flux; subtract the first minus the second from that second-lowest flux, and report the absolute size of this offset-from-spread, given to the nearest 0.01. 1.19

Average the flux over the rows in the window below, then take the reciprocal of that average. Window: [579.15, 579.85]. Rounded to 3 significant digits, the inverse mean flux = 0.653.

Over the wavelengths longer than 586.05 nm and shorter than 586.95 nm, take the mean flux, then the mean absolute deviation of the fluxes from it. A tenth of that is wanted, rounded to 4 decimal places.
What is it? 0.0028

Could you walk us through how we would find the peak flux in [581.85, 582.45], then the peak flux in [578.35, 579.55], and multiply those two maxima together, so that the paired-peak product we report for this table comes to 2.37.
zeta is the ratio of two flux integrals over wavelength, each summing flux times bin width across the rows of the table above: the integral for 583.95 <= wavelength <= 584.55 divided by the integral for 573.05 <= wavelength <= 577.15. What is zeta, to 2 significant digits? 0.15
